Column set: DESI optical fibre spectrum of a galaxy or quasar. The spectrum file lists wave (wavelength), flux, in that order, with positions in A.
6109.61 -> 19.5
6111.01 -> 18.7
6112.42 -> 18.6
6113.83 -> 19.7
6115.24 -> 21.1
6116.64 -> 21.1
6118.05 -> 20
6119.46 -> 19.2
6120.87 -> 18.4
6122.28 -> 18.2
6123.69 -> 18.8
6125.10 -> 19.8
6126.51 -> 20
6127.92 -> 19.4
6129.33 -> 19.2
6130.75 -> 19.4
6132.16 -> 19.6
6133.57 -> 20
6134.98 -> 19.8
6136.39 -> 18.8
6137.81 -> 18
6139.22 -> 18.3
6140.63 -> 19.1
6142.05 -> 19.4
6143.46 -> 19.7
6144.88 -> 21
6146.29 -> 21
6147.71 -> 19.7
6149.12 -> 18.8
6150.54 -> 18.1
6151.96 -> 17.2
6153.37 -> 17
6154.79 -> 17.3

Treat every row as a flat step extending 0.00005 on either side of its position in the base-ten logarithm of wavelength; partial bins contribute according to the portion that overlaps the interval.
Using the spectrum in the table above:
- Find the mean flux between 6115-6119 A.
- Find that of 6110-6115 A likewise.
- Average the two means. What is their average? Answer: 19.9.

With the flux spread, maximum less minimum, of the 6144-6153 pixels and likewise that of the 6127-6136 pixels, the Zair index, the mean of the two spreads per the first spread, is 0.6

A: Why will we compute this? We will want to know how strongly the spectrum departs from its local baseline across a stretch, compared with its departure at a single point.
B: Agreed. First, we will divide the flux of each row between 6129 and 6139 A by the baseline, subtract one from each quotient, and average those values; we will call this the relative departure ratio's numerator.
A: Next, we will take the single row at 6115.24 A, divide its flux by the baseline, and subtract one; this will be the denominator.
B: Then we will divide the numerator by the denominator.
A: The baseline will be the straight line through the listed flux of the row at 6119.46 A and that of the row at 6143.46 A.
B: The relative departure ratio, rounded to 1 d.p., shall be -0.1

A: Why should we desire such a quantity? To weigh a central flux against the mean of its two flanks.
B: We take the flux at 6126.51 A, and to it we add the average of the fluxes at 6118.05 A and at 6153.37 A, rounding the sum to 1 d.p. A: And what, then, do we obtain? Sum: 38.5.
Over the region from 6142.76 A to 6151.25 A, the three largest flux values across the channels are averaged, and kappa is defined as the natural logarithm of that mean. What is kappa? 3.02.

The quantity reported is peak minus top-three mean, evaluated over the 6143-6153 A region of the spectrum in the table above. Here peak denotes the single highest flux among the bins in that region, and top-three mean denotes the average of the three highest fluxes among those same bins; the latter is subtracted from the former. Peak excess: 0.43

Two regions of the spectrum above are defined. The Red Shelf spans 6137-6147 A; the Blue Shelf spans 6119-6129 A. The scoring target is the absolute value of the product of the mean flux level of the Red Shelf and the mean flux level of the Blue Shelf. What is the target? 373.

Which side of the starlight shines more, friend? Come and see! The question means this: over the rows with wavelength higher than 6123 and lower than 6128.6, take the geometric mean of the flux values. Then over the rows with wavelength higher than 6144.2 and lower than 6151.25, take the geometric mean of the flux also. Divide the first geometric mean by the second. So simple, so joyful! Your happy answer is 0.99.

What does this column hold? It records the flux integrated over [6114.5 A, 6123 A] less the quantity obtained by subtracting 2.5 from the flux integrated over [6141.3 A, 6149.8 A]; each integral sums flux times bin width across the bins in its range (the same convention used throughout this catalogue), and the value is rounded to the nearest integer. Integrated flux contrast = 0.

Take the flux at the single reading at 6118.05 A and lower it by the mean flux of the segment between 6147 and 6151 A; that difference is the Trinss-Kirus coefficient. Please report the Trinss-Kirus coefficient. 1.1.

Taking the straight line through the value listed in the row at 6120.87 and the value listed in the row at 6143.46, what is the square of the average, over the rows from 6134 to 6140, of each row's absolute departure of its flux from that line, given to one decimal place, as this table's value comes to 0.8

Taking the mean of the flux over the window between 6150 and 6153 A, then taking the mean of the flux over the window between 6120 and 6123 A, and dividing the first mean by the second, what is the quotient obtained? 0.96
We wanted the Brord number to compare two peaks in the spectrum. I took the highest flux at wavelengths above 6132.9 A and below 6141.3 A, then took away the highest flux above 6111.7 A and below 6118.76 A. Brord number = -1.1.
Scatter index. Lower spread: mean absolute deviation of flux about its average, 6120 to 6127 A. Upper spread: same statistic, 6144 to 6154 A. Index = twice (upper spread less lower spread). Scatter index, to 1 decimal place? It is 1.4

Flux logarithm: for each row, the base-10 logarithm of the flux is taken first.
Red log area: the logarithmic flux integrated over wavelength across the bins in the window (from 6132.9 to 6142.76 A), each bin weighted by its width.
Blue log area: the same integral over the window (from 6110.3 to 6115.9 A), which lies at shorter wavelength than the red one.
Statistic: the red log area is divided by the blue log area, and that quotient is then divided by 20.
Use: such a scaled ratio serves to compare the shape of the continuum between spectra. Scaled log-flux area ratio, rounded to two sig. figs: 0.087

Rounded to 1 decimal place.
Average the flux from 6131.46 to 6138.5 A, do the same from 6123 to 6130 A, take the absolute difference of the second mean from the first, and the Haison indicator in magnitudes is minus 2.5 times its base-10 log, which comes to 1.7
